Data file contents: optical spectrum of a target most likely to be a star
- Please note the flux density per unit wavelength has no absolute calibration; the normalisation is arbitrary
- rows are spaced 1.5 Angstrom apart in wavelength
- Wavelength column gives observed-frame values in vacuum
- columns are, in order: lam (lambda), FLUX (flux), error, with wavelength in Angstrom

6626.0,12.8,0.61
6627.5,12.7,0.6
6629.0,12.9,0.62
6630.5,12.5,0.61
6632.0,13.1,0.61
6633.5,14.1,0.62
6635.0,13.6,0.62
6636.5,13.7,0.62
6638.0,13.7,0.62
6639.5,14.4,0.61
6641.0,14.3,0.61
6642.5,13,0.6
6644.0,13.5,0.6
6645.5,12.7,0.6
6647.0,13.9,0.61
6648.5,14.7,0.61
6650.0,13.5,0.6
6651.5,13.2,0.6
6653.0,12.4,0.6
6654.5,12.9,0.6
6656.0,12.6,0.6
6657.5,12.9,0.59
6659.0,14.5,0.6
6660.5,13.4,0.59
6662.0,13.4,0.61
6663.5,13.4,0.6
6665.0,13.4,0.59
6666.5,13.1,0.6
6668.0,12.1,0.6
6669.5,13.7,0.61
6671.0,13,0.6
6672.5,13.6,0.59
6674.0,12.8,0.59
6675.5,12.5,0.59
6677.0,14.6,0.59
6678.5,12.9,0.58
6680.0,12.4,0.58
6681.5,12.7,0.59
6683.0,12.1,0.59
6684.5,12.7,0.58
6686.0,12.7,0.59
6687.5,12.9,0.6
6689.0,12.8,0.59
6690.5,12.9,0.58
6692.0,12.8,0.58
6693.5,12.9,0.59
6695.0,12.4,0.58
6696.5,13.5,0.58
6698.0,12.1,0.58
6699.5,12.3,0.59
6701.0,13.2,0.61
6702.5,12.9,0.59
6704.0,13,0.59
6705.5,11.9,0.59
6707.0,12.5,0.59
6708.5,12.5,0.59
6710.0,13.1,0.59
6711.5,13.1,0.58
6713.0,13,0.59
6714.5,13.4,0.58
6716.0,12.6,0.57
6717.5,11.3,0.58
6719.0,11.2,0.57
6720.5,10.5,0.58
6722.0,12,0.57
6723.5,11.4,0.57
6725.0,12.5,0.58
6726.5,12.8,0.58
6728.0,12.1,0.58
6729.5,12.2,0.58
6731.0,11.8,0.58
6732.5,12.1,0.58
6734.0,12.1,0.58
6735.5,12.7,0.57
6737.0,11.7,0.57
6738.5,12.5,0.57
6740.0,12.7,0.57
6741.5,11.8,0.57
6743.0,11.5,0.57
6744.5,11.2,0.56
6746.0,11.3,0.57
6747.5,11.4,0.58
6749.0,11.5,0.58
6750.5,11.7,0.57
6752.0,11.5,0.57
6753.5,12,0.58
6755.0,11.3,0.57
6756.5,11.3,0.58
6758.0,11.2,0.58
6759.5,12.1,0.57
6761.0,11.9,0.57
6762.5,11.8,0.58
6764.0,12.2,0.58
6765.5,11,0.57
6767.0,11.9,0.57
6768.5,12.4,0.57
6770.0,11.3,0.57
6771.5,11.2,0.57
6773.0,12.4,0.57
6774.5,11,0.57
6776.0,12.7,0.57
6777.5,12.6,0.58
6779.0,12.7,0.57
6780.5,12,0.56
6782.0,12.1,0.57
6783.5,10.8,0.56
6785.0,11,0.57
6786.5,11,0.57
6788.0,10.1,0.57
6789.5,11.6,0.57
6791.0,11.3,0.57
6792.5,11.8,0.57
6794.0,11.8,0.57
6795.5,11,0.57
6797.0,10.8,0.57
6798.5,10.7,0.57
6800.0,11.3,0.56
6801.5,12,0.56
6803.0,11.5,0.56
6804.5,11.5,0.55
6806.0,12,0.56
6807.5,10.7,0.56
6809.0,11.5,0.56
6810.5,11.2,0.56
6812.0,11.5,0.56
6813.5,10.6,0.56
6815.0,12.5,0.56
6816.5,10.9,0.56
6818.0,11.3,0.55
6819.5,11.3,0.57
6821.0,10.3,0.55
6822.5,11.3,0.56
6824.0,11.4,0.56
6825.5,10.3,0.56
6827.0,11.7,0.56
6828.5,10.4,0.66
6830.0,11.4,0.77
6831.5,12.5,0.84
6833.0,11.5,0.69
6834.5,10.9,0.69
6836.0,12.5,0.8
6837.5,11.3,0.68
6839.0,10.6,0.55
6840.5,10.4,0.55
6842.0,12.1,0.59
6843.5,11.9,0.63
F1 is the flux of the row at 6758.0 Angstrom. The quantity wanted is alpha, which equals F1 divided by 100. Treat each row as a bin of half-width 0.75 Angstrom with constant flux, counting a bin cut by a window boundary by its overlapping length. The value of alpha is 0.112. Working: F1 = 11.2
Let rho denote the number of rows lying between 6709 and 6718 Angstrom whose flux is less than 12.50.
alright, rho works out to 1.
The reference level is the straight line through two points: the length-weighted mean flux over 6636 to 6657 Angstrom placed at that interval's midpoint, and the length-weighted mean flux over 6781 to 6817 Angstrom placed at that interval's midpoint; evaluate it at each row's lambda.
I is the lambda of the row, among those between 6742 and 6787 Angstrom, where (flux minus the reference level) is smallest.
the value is 6744.5 Angstrom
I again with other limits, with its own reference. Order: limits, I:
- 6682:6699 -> 6683.0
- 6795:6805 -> 6798.5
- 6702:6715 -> 6705.5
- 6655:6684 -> 6668.0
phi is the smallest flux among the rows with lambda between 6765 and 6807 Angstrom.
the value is 10.1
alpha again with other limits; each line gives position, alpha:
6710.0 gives 0.131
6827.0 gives 0.117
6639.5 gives 0.144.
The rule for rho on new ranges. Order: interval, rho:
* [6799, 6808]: 6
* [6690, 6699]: 2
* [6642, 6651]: 0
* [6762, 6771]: 6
